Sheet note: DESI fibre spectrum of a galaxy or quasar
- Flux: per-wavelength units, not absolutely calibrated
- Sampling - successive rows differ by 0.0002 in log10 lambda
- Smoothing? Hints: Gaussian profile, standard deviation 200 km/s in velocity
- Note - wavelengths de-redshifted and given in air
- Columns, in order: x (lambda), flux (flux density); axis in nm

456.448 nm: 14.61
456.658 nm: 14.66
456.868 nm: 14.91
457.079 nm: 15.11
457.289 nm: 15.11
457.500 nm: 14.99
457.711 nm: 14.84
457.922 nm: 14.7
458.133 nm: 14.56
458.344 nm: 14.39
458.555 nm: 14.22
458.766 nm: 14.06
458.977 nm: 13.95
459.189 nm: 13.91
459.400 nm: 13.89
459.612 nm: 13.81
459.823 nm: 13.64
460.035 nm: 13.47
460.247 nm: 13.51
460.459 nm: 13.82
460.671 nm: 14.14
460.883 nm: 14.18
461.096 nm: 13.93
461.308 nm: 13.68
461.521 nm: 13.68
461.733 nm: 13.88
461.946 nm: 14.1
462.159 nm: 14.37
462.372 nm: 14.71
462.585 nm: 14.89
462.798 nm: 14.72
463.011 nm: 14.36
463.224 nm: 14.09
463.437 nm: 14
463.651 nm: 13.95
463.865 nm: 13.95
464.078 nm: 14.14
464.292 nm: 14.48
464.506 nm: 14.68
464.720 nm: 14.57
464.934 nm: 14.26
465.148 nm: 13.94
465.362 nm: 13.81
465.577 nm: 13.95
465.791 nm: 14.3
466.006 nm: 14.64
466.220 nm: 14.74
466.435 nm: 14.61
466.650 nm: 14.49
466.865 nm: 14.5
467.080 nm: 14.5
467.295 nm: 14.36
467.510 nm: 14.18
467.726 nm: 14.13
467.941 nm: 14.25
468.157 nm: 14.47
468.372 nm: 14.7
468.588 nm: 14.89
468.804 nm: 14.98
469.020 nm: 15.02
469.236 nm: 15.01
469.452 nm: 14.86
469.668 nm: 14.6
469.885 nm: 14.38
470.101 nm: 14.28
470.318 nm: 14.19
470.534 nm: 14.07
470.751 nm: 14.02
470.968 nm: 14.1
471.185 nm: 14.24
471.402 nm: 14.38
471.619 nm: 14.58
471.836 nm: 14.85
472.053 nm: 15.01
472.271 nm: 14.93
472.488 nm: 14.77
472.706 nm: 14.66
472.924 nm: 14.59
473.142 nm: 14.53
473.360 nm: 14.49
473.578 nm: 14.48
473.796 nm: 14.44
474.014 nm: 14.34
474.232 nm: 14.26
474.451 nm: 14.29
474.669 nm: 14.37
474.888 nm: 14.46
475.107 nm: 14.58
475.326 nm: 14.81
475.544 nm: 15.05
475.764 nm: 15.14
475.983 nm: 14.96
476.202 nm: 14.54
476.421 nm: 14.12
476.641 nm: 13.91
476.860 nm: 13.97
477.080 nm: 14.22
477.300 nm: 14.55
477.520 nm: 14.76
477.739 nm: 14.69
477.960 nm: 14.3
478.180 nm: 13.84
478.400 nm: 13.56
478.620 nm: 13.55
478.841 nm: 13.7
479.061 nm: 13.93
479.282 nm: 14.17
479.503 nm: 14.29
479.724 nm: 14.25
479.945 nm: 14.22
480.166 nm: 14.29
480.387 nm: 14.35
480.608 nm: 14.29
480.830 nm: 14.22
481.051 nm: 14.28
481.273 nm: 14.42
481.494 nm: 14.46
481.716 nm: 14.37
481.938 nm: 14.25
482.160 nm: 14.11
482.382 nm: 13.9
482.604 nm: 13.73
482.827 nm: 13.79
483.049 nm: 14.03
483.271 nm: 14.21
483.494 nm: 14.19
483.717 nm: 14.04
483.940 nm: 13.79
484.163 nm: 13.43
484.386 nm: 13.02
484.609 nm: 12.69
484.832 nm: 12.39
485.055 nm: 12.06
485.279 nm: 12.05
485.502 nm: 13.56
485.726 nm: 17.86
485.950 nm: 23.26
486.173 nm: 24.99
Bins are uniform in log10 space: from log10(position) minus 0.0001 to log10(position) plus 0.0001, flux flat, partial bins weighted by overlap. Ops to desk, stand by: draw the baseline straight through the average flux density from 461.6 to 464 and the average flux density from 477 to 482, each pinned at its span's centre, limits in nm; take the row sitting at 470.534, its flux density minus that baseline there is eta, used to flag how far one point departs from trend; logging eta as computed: -0.2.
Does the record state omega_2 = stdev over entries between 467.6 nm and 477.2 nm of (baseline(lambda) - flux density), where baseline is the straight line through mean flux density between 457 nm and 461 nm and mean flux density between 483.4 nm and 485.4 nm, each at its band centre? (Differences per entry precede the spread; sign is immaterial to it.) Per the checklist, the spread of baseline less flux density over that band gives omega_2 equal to 0.34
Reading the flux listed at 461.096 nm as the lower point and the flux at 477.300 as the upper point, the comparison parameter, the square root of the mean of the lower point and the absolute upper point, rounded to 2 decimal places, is 3.77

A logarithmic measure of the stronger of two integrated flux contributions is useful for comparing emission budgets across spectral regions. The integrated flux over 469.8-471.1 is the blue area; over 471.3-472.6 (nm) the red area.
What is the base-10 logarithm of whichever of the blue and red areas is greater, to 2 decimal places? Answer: 1.28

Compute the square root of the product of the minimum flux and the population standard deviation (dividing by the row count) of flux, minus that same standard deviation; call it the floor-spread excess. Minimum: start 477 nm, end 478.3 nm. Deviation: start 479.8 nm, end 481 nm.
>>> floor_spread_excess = 0.78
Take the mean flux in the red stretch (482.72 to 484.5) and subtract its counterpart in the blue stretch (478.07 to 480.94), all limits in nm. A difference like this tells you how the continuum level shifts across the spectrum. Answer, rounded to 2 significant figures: -0.24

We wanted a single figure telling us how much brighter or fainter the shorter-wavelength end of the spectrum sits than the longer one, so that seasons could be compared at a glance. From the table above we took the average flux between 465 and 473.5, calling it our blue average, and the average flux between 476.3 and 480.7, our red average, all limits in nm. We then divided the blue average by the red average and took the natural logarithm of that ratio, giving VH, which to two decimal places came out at 0.02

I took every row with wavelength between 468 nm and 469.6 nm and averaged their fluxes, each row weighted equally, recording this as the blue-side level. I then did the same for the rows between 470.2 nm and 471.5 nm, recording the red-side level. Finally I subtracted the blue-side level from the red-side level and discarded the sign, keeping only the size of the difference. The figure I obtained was 0.7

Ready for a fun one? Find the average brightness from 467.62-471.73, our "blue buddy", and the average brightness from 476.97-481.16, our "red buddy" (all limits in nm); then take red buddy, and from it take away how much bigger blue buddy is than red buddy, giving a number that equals 13.9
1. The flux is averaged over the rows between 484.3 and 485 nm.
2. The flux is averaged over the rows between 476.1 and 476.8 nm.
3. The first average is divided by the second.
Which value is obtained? 0.89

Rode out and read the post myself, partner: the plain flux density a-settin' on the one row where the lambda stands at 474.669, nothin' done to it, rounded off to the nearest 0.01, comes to 14.37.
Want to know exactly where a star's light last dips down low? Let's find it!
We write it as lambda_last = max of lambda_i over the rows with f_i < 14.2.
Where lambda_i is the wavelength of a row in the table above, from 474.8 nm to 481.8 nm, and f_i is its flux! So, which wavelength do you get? 479.282 nm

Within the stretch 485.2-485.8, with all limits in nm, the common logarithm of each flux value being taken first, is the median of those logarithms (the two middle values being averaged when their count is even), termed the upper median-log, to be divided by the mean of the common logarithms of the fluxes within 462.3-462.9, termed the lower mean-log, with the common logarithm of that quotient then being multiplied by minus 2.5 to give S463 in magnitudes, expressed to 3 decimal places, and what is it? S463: 0.035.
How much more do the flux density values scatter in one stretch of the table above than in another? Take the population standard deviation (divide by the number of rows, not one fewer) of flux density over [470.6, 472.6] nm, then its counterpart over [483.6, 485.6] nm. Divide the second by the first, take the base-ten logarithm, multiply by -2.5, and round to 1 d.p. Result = -0.8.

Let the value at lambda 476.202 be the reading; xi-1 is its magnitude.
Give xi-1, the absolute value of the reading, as 14.5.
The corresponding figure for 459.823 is 13.6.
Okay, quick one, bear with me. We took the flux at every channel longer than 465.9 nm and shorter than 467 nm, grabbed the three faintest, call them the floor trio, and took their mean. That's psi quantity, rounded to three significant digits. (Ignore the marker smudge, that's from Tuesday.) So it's 14.5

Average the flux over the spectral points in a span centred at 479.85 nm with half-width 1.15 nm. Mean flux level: 14.2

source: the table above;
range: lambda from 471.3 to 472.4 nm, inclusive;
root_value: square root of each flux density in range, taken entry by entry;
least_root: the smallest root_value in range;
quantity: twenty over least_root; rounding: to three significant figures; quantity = 5.27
